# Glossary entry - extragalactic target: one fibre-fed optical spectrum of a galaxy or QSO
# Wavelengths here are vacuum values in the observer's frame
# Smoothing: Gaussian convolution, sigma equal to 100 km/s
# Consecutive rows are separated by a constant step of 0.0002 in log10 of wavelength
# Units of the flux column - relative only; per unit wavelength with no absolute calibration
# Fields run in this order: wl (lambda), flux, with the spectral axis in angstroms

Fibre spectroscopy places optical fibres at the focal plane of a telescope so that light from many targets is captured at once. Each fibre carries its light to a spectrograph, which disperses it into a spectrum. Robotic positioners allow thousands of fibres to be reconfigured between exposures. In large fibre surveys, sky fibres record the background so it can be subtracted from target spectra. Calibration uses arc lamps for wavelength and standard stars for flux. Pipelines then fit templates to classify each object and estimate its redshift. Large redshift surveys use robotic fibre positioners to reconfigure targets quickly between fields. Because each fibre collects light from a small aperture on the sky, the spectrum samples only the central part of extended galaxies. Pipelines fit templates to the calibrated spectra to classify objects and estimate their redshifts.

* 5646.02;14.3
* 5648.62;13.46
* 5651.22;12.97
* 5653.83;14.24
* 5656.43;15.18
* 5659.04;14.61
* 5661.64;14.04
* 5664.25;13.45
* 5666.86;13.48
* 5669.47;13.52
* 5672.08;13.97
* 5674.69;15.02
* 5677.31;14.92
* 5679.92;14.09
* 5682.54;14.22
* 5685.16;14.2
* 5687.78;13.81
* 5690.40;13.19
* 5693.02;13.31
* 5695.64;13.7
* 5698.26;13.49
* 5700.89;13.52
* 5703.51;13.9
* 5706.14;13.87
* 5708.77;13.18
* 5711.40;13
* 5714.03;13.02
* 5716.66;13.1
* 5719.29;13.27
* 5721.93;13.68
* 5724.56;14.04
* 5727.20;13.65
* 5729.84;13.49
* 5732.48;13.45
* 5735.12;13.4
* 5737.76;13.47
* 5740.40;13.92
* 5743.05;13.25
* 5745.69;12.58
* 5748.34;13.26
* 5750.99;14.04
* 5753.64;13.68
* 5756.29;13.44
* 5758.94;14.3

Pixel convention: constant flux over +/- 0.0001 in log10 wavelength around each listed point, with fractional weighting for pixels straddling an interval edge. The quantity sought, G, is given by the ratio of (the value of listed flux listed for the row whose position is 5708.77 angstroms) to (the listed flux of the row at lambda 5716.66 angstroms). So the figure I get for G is 1.01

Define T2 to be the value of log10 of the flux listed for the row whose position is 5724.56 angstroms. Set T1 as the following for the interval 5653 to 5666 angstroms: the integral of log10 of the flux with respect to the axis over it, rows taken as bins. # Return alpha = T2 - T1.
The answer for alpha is -13.9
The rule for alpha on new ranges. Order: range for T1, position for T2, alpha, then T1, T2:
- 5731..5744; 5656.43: -13.5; 14.7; 1.18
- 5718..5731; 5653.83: -13.6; 14.7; 1.15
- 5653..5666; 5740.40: -13.9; 15.0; 1.14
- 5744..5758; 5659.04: -14.6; 15.8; 1.16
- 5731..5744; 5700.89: -13.6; 14.7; 1.13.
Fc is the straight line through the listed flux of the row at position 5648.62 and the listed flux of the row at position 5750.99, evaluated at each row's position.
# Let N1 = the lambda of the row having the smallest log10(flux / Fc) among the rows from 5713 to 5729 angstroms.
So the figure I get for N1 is 5714.03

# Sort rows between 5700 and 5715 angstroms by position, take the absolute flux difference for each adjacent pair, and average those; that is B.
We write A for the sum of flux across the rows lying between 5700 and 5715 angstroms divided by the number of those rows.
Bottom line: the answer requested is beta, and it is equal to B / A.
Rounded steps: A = 13.4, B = 0.26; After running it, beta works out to 0.019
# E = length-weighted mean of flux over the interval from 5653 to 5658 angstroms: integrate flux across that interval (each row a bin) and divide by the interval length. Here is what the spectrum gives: 14.7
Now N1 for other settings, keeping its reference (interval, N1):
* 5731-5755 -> 5745.69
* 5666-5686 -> 5666.86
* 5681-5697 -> 5690.40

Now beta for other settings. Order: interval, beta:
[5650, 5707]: 0.030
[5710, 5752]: 0.025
